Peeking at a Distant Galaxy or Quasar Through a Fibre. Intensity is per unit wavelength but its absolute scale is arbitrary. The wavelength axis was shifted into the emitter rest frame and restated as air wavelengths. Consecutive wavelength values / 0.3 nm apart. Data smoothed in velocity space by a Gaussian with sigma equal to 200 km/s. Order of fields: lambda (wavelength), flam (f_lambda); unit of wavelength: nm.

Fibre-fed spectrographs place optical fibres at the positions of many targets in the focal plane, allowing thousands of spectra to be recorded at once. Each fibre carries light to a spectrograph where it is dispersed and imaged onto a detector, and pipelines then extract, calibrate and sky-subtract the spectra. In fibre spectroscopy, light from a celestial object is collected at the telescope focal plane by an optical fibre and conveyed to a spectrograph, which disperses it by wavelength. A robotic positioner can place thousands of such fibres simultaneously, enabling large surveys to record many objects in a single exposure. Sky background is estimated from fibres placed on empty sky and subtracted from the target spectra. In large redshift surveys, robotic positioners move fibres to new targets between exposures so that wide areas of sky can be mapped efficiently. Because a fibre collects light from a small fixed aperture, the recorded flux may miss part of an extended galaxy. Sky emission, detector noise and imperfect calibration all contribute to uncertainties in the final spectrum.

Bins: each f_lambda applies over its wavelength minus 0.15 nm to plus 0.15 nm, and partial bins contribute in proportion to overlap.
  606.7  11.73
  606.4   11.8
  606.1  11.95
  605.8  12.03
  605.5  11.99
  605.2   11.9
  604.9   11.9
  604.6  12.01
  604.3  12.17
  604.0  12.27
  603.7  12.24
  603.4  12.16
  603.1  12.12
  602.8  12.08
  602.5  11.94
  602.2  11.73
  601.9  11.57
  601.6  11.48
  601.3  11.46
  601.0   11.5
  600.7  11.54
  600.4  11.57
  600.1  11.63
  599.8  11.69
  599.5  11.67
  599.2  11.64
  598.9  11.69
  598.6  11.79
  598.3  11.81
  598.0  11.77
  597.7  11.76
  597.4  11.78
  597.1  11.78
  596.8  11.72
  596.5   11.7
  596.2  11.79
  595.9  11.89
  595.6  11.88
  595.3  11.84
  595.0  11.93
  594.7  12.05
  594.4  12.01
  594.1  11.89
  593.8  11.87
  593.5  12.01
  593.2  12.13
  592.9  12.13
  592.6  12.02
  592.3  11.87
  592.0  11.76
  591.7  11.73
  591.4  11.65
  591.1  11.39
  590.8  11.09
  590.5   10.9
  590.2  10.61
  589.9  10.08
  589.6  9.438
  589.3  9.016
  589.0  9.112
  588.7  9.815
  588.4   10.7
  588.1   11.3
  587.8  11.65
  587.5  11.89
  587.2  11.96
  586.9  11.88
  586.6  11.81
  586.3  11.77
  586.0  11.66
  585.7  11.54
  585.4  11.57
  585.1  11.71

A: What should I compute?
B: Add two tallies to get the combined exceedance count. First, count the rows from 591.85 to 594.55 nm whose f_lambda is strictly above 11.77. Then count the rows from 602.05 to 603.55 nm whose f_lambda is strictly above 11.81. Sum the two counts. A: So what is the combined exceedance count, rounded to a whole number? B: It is 12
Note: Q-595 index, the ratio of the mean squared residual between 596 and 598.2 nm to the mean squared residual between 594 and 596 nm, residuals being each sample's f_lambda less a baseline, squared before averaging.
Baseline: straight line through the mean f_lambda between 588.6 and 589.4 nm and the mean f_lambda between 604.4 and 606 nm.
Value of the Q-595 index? 0.47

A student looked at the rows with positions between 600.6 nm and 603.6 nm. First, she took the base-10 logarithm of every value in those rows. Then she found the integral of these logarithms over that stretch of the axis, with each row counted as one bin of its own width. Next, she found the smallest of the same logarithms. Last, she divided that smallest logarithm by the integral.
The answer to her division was 0.33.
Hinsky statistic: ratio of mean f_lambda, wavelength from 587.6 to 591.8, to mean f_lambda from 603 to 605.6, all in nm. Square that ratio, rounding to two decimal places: 0.77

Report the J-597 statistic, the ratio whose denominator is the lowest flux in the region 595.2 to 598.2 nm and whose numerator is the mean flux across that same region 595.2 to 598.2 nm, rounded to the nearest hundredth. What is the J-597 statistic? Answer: 1.01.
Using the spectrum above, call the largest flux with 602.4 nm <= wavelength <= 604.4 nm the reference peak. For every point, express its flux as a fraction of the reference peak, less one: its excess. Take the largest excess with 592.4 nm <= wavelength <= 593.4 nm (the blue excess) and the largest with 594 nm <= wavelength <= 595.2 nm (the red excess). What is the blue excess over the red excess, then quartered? 0.16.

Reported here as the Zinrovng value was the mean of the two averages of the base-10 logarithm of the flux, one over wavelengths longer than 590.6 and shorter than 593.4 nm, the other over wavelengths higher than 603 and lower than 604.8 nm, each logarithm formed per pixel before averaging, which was 1.077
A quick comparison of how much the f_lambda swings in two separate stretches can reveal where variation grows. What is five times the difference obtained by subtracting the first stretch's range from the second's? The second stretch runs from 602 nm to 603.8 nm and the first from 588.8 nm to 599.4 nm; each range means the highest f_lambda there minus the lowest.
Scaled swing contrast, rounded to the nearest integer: -13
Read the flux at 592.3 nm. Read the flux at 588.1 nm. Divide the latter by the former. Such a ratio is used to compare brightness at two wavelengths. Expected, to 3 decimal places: 0.952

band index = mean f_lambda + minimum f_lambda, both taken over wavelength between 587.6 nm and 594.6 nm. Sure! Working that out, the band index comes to 20.2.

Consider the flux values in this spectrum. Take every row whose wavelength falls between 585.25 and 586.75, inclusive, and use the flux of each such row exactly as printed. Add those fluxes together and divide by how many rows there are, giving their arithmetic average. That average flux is 11.7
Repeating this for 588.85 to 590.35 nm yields 9.7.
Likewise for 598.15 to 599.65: 11.7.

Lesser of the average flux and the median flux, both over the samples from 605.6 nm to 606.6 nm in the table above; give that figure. 11.9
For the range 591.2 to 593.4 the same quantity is 11.9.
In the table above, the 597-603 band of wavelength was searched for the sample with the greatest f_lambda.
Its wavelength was 602.8 nm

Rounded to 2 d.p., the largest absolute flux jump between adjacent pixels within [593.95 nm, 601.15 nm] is 0.12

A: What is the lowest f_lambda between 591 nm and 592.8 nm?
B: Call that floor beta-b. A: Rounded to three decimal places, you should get 11.390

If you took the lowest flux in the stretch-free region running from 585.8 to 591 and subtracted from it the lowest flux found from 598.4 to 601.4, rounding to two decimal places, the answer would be -2.44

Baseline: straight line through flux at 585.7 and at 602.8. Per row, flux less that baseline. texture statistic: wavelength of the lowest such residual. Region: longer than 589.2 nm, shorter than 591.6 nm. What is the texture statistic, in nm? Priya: 589.3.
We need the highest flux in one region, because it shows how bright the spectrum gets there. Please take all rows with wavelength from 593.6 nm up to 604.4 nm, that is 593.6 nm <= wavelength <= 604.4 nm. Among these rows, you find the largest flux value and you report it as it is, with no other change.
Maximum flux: 12.27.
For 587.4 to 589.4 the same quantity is 11.89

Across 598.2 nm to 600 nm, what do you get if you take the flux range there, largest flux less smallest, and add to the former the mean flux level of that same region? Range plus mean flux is 11.9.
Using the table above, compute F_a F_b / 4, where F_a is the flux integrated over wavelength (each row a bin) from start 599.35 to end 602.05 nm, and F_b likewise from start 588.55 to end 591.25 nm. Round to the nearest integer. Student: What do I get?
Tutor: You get 214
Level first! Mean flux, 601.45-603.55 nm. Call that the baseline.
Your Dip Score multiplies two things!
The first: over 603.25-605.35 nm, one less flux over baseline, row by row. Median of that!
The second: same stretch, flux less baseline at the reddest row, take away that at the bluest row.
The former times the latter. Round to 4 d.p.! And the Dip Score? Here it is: 0.0064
